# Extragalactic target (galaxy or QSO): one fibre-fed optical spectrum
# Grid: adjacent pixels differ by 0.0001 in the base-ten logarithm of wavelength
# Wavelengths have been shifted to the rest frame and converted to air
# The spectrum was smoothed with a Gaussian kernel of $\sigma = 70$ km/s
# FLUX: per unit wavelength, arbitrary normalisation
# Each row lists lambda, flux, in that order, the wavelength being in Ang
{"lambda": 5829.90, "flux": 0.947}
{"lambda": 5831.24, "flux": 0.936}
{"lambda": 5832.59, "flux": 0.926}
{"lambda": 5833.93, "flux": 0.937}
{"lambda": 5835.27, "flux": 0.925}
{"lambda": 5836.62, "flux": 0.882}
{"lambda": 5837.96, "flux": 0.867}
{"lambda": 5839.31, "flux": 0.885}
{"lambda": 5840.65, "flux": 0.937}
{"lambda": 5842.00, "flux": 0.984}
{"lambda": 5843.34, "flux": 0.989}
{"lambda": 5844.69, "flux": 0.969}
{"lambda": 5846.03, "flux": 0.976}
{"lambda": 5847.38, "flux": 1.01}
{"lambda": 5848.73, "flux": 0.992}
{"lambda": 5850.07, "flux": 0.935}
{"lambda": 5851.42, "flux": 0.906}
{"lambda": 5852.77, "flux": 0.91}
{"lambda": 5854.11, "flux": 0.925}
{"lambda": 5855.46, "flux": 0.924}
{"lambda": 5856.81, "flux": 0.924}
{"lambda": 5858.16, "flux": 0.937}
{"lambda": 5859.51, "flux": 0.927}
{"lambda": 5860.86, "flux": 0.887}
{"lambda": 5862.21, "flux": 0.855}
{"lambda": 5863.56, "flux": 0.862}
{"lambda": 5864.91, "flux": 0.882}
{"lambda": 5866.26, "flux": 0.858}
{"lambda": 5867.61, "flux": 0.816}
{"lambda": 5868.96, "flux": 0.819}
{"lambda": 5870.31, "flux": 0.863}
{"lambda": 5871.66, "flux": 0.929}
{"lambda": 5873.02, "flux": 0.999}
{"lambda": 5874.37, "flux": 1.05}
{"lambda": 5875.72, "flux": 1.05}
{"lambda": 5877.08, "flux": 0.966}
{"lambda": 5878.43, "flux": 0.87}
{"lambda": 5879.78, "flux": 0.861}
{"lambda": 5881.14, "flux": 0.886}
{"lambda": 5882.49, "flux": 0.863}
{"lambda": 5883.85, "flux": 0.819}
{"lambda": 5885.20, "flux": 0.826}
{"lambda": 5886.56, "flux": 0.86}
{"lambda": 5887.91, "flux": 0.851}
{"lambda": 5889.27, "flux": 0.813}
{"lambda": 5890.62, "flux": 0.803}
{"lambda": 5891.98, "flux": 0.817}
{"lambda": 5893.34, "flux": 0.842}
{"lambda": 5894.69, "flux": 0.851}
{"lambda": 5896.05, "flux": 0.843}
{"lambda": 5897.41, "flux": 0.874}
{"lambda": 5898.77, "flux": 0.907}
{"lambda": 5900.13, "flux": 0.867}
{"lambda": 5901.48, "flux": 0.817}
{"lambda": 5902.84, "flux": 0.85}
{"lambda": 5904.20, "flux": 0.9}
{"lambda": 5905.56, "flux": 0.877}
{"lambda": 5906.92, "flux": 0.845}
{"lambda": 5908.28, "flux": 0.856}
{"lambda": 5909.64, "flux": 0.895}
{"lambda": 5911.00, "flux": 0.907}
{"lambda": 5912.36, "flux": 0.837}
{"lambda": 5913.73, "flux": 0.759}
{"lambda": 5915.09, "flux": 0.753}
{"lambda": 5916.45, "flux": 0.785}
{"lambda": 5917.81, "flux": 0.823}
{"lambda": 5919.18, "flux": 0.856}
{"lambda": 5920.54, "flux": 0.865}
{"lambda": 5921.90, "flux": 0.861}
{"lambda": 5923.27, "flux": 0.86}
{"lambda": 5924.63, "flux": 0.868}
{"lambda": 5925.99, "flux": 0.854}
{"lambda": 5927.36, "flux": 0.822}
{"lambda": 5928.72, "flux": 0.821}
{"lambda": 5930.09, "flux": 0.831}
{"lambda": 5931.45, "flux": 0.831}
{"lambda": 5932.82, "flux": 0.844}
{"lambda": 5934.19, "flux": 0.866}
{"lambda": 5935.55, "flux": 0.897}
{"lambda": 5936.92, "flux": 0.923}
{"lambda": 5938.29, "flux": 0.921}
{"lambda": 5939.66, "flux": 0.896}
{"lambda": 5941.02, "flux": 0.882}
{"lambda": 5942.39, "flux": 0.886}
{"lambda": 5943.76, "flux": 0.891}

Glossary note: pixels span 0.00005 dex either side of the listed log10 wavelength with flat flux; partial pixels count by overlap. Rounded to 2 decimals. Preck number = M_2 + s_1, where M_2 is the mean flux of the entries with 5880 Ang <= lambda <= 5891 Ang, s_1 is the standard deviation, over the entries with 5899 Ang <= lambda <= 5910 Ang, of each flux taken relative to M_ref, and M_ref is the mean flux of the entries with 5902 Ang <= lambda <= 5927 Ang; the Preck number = 0.87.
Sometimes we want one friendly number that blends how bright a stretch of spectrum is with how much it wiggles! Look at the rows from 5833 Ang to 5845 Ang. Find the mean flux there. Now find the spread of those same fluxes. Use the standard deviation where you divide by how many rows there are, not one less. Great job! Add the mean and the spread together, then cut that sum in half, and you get 0.49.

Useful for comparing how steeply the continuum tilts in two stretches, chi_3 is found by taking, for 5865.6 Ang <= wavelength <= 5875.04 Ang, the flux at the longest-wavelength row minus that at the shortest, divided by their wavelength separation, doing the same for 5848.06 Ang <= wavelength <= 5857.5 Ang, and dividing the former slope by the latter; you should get -2.81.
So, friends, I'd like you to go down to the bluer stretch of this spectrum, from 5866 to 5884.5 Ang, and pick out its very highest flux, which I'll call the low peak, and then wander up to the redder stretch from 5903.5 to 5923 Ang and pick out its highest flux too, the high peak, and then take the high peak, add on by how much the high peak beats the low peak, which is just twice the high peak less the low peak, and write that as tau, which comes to 0.76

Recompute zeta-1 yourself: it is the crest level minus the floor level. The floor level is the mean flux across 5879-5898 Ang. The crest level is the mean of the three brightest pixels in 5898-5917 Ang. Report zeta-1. 0.06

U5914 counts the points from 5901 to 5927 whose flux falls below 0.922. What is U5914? 19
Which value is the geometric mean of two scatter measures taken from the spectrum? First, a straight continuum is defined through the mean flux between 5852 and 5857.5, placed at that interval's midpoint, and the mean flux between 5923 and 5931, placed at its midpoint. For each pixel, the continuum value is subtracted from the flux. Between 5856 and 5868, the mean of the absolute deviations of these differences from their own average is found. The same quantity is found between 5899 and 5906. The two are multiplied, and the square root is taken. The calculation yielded 0.0261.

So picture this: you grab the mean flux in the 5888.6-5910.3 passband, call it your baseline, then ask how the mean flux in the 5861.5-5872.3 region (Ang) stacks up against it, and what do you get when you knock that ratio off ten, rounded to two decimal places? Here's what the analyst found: 8.99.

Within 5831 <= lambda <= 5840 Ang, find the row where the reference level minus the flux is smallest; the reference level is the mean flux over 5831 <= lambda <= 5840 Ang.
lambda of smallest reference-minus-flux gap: 5833.93 Ang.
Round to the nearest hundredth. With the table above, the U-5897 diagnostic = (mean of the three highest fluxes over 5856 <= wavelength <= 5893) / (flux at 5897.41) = 1.18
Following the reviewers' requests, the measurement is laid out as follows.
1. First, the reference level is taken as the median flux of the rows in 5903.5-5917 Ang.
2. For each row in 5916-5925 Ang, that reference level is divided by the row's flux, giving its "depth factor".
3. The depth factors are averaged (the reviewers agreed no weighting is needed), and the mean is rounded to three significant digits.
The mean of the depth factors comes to 1.01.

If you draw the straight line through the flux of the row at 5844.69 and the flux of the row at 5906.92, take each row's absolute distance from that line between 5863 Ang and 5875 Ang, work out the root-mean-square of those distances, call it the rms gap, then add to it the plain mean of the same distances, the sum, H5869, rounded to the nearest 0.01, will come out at 0.16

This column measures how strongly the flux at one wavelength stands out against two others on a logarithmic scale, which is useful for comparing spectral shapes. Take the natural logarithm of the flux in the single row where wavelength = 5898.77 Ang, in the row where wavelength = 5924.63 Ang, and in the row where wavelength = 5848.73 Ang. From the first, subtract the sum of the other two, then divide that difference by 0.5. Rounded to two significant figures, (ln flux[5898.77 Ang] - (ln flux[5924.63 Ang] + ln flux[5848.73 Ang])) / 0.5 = 0.10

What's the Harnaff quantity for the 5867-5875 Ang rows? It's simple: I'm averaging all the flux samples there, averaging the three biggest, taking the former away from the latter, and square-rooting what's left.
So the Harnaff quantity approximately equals 0.283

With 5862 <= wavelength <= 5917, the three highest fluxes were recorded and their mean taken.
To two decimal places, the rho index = 1.03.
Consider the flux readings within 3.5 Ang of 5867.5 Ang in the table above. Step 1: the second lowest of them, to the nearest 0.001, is 0.819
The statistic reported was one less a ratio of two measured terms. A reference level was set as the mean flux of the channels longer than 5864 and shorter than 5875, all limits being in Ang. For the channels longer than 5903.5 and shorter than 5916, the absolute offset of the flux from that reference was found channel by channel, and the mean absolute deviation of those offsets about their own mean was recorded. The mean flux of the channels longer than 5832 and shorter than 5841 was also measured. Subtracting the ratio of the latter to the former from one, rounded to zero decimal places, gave -20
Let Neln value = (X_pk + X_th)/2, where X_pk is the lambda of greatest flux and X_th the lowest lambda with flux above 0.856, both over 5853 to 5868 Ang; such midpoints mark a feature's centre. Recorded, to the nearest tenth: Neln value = 5856.1 Ang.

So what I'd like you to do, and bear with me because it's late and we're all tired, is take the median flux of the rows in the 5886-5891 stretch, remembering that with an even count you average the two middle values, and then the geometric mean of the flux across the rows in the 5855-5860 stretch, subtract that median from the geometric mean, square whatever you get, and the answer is 0.0092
